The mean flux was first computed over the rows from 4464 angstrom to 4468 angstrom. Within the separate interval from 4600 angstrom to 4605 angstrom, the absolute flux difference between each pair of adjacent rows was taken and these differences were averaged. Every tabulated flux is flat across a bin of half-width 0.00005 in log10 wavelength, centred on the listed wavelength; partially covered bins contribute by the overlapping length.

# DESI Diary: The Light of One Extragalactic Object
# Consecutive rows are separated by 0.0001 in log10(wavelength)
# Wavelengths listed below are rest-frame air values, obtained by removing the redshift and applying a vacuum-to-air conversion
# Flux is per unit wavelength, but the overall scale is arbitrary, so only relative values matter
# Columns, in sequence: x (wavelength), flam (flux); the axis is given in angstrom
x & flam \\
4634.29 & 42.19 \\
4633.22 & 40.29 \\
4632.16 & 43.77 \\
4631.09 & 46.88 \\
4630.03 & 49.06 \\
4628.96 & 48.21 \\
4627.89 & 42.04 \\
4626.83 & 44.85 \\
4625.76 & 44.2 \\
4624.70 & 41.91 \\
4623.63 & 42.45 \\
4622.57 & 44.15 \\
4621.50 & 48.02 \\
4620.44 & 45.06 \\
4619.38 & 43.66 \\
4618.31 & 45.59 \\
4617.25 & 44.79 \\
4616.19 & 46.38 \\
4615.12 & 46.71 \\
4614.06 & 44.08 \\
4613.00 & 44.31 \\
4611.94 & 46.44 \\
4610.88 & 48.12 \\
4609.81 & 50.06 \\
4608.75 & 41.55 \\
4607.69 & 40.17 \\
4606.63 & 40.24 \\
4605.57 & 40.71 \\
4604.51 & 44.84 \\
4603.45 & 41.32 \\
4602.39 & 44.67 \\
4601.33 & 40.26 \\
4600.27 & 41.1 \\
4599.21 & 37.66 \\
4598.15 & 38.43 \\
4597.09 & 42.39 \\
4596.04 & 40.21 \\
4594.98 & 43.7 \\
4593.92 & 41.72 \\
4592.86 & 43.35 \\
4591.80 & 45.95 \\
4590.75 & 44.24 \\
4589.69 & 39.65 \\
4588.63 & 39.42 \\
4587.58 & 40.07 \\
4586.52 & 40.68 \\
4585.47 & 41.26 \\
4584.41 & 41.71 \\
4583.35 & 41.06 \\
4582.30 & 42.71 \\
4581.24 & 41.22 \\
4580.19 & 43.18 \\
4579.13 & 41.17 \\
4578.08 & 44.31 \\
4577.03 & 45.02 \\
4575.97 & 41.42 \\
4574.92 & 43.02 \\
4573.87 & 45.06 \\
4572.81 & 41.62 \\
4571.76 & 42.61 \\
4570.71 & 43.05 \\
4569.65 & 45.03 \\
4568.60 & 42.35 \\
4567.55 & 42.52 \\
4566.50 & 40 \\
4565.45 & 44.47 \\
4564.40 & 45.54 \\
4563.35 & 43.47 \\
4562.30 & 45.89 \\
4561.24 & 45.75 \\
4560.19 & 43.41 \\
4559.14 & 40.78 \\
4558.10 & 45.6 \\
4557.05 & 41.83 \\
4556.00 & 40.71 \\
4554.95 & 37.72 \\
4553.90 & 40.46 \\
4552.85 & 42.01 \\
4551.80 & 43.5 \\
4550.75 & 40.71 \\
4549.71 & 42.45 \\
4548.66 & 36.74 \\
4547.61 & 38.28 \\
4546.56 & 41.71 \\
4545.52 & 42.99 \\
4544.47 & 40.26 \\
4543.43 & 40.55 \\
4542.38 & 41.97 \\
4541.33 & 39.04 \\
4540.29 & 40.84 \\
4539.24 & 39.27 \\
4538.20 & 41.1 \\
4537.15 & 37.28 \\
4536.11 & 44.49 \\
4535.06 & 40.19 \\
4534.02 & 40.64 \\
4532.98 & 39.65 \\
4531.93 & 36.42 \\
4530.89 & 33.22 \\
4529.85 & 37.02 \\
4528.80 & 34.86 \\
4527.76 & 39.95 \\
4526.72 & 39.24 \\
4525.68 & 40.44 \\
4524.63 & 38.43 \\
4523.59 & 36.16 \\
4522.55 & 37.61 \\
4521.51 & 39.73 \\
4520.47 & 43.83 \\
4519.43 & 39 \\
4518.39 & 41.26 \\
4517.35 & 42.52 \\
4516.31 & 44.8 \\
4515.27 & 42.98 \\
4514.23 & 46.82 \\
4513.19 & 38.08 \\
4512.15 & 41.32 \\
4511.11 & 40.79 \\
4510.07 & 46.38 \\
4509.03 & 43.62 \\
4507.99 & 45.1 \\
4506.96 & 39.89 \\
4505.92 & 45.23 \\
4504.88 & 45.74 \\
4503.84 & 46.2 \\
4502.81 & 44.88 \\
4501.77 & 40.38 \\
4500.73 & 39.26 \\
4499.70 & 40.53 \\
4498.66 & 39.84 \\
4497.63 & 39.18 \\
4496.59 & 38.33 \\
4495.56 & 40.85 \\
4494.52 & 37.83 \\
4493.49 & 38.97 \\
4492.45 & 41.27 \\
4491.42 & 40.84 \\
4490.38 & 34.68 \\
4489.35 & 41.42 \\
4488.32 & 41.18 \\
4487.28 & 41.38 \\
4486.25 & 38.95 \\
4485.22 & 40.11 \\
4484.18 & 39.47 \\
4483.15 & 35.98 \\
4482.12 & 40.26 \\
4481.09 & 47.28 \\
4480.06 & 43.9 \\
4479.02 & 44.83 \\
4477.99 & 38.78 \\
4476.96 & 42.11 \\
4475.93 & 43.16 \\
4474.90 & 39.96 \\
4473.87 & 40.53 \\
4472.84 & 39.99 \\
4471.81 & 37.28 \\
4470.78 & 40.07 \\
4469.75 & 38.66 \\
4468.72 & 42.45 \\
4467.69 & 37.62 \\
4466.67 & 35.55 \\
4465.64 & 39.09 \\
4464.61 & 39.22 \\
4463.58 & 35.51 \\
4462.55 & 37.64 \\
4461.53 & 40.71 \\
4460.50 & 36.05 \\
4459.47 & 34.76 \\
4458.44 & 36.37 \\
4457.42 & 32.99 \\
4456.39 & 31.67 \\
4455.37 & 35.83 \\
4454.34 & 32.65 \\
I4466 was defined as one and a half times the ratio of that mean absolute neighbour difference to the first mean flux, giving 0.12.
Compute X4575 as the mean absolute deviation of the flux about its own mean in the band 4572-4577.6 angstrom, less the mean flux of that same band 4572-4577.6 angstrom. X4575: -41.8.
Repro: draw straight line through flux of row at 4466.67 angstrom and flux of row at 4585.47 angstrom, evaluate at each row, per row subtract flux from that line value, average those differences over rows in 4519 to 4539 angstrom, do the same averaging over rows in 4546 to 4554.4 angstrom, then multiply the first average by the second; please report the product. 0.4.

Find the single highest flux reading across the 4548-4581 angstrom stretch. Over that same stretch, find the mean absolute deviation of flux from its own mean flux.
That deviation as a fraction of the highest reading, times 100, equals 3.8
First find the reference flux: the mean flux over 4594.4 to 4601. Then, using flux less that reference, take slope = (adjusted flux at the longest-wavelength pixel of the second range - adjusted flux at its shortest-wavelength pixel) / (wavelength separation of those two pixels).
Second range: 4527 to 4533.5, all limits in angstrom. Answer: -0.1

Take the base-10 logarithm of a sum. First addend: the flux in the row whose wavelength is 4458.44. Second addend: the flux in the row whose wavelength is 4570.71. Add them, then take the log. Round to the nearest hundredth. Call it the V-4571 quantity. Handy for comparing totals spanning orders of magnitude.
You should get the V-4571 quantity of 1.90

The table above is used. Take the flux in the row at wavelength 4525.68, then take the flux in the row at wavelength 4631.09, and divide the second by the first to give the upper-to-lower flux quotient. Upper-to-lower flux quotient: 1.16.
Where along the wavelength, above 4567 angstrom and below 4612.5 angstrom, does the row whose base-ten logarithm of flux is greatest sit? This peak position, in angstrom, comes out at 4609.81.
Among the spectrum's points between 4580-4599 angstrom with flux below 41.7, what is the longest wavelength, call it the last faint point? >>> 4598.15 angstrom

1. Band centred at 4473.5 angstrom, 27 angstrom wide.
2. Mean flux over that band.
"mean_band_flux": 40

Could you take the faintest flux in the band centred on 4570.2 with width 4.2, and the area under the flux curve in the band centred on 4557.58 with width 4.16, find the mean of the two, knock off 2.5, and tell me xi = 107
